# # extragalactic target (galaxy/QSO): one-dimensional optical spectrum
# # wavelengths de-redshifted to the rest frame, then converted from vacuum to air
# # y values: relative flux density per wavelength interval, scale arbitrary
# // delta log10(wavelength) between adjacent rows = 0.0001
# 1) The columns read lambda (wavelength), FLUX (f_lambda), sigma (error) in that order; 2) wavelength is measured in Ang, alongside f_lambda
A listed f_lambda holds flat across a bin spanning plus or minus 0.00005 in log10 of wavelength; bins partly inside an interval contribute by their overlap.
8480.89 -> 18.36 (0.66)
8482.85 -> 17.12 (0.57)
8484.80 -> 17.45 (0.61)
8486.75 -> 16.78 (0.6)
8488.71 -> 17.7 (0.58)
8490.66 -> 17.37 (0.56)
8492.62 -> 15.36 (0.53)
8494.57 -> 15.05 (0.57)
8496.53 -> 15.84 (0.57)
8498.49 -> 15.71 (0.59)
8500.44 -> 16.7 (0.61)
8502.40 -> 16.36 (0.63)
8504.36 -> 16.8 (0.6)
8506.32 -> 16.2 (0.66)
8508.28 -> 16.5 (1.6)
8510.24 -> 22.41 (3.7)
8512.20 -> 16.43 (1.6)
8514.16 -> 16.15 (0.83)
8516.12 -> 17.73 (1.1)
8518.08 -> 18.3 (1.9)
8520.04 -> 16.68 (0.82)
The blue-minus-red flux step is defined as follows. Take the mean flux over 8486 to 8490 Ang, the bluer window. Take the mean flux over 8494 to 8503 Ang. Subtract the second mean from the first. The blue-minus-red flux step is 1.3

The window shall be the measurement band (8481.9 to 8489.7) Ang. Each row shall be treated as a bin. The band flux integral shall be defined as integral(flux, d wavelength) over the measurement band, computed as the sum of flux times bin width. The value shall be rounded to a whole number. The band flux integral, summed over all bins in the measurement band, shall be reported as 135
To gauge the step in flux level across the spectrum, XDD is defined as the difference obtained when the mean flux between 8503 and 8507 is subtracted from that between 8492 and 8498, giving -1.1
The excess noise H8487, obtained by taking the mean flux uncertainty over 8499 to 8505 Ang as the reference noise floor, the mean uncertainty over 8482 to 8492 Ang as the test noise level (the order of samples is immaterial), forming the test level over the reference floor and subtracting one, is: 0.0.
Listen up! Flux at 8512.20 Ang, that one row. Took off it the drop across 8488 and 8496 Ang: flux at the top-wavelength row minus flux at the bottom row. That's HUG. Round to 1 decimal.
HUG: 19.1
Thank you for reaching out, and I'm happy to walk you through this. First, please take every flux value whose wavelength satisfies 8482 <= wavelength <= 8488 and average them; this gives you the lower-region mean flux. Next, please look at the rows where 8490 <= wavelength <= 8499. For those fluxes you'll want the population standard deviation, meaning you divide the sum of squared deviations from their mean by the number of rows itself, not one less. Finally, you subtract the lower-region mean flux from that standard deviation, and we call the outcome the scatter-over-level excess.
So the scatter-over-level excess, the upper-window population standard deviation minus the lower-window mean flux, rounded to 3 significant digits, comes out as -16.3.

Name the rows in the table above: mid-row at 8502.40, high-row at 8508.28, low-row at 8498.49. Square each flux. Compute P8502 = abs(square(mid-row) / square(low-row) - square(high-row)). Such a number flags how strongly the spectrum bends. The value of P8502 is 271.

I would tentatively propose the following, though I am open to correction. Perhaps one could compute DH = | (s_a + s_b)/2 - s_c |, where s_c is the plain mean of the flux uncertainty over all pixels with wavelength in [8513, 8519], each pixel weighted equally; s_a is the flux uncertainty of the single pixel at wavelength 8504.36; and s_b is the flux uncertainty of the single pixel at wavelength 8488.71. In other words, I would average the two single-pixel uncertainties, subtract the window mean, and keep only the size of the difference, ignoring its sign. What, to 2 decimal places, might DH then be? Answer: 0.69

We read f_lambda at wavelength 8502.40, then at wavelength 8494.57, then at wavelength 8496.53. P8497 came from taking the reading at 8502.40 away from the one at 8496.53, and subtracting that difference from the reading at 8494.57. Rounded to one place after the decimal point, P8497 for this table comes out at 15.6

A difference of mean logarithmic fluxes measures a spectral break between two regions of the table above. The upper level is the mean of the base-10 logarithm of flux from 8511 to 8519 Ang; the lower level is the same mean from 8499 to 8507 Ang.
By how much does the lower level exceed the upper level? -0.02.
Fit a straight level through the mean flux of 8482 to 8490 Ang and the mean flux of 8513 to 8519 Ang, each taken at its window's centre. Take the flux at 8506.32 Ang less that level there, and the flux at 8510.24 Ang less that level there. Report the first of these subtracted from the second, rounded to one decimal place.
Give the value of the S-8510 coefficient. 6.2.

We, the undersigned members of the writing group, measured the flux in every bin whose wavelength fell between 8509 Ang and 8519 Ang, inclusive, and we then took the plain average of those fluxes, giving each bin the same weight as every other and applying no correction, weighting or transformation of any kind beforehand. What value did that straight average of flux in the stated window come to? 18.2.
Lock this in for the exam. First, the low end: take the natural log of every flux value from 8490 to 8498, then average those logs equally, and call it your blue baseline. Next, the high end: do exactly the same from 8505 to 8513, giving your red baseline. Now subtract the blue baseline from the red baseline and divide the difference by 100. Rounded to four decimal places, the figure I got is 0.0011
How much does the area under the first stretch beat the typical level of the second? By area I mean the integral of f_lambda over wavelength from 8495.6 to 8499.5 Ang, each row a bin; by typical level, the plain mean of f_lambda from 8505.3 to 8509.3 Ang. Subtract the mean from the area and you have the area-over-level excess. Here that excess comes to 45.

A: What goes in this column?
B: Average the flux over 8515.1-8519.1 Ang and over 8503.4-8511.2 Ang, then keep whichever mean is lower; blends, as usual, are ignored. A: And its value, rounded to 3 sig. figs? 18.0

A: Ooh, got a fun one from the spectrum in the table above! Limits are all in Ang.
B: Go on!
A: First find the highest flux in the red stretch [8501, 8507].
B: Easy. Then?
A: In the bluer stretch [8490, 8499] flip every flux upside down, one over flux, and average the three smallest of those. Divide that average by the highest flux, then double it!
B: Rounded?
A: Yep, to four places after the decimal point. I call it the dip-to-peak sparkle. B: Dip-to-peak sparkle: 0.0073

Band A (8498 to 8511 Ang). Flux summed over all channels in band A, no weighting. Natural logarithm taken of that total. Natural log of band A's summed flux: 4.8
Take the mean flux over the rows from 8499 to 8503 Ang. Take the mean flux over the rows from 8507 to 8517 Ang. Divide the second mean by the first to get 1.08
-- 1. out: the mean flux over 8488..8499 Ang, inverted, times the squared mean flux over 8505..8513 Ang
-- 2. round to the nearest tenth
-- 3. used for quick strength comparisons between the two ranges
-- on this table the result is 19.8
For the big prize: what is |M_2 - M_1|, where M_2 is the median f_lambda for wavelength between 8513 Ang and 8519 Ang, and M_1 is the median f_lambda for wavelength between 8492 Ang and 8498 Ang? 2.37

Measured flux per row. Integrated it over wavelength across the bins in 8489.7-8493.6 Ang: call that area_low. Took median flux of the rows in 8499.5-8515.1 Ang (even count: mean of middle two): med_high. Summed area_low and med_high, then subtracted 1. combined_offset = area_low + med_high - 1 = 79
